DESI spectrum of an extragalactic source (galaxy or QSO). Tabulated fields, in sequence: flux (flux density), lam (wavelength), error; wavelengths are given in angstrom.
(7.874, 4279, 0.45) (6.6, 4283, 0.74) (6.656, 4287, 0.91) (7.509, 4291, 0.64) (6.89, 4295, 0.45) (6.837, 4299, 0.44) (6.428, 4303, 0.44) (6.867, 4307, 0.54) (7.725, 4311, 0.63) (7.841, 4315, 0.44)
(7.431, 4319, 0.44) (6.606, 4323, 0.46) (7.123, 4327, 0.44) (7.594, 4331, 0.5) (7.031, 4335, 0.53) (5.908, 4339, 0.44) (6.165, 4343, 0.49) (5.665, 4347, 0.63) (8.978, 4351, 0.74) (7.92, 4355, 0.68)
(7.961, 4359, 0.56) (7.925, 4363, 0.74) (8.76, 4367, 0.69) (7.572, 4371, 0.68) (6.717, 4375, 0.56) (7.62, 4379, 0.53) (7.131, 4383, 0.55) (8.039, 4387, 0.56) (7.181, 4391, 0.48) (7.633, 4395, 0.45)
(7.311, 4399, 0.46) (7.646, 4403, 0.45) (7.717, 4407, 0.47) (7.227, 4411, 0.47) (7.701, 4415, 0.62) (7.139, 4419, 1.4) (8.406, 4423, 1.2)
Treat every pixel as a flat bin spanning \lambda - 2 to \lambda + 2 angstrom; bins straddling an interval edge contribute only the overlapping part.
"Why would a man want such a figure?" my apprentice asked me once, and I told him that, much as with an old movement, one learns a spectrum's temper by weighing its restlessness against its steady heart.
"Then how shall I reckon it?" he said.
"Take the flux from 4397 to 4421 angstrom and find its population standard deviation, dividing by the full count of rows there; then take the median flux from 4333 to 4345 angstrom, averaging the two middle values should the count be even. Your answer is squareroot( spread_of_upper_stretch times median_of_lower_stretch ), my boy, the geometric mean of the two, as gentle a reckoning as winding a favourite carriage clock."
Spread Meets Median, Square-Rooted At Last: 1.21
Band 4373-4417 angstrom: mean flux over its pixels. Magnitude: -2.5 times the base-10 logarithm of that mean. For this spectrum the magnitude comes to -2.18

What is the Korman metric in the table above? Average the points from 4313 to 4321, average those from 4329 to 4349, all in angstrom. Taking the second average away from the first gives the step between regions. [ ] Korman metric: 1.2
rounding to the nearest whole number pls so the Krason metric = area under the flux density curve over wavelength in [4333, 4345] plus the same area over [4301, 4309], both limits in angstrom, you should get 130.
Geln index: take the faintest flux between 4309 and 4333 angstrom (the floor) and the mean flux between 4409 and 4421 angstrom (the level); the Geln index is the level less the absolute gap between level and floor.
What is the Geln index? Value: 6.61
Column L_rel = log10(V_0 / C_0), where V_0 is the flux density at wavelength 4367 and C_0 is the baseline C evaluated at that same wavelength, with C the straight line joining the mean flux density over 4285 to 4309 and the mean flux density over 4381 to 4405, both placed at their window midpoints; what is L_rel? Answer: 0.078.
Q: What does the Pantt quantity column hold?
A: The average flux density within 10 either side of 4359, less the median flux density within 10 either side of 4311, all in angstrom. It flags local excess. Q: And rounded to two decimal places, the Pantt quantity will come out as 0.88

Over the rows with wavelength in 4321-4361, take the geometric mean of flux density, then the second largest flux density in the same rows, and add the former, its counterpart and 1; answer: 16.0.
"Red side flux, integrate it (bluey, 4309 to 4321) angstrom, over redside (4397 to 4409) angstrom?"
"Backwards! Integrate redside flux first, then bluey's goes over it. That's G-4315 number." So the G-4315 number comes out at 1.01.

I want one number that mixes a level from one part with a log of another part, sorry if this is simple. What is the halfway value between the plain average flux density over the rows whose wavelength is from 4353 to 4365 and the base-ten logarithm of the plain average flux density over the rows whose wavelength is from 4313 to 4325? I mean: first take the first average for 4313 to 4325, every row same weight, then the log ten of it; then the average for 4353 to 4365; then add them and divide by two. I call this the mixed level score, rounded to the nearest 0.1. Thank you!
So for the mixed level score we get 4.4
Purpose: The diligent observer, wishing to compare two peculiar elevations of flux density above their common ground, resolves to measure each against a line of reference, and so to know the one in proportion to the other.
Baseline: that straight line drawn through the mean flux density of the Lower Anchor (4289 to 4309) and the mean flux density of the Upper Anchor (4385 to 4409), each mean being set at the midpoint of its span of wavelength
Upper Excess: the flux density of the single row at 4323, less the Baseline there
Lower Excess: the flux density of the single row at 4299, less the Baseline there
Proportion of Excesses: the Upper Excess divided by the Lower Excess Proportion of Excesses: 6.8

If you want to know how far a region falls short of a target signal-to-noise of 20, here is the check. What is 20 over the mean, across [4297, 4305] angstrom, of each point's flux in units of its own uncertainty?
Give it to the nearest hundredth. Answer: 1.33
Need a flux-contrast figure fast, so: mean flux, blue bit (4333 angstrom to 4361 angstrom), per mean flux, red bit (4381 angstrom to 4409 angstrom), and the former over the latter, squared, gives 0.89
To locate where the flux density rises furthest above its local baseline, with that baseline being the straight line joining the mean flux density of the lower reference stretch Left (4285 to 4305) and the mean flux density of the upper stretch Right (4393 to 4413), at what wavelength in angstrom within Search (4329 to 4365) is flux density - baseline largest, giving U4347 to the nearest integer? 4351 angstrom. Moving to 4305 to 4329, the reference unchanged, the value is 4315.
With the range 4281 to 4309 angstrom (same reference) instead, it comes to 4291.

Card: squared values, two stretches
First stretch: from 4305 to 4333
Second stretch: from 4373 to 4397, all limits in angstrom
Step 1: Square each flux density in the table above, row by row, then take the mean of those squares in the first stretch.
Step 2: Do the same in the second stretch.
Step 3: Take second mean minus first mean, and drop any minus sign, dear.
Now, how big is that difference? 1.1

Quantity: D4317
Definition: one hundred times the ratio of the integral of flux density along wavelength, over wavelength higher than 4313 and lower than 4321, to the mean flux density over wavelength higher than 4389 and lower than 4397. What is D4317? 825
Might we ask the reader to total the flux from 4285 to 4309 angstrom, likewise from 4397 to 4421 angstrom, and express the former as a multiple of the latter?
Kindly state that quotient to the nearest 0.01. 0.92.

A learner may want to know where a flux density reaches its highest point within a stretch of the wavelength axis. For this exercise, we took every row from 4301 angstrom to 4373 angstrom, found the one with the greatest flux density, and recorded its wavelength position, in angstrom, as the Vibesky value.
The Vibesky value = 4351 angstrom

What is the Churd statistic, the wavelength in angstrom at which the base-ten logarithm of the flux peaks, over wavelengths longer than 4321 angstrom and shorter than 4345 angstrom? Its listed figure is 4331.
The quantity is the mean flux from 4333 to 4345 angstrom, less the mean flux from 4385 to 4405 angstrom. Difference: -1.19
